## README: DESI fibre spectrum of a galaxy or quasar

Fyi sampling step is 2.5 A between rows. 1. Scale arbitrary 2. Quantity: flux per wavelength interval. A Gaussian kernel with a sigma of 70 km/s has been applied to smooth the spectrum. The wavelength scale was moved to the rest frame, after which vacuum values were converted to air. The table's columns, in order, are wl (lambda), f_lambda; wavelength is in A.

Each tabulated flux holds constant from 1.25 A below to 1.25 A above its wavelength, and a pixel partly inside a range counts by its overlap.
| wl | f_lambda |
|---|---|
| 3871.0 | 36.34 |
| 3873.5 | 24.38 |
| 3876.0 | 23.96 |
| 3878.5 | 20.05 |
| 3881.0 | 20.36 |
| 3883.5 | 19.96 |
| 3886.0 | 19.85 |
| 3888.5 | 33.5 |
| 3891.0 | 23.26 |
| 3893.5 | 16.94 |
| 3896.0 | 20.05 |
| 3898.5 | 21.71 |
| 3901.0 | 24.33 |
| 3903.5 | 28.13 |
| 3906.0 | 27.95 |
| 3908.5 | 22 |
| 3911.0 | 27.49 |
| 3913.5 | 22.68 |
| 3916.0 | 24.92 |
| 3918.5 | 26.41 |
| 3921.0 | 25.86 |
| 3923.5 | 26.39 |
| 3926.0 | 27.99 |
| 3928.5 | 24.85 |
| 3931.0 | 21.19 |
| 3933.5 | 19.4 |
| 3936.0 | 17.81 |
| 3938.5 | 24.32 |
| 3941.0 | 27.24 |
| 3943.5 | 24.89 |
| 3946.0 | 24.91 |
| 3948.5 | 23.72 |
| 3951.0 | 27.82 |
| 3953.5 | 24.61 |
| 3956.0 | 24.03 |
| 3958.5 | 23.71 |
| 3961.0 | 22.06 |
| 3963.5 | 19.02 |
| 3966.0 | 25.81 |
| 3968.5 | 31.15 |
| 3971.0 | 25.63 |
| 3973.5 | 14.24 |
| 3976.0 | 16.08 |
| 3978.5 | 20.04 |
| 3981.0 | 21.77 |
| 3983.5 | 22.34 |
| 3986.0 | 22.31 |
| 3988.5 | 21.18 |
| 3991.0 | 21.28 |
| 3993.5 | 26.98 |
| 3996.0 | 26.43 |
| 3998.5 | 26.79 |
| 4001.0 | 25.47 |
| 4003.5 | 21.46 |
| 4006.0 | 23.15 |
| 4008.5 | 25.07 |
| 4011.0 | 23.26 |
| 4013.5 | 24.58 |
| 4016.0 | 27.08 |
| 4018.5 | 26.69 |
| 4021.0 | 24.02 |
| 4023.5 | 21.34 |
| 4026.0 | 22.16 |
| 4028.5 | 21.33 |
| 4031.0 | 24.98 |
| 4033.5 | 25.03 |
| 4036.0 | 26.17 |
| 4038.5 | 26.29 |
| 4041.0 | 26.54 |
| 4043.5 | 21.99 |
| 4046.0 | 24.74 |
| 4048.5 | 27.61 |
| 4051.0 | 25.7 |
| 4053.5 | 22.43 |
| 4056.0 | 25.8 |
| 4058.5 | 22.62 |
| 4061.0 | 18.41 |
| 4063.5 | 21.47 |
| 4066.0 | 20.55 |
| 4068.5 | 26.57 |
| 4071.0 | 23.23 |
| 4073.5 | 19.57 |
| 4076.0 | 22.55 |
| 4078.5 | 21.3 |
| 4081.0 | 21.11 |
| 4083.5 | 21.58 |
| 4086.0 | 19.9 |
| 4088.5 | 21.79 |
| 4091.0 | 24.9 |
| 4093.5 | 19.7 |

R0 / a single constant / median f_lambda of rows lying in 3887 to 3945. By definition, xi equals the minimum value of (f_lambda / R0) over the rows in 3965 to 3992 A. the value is 0.57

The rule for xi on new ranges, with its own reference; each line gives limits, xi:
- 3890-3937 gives 0.68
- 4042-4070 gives 0.74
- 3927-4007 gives 0.57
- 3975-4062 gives 0.65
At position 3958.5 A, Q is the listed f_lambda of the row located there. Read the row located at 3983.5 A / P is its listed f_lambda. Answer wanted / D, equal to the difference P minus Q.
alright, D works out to -1.4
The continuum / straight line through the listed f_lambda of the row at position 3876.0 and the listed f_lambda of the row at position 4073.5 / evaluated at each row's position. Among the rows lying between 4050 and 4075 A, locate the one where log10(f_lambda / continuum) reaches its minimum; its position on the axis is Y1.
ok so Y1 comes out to 4061.0 A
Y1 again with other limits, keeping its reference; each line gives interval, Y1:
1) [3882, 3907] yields 3893.5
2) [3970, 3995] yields 3973.5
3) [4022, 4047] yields 4023.5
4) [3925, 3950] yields 3936.0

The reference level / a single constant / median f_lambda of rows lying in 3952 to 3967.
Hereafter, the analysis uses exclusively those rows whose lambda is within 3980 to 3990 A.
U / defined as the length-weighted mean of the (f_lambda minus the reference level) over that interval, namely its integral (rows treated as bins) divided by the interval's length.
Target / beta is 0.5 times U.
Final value -1.0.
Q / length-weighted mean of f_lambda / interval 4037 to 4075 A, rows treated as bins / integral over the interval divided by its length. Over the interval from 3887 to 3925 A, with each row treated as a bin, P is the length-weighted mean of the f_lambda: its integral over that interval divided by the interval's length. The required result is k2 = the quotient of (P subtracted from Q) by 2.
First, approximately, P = 24.8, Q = 23.6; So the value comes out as -0.59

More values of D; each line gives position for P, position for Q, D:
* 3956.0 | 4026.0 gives 1.9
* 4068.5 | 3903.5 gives -1.6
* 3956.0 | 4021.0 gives 0.0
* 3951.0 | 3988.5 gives 6.6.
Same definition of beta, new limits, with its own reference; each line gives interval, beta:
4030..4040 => 0.9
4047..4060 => 0.4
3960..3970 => 0.4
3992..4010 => 0.6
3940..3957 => 0.7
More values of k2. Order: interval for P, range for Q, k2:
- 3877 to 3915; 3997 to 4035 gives 0.48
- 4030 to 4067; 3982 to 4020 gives 0.11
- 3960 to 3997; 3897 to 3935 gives 1.14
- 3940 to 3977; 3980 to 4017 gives 0.12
